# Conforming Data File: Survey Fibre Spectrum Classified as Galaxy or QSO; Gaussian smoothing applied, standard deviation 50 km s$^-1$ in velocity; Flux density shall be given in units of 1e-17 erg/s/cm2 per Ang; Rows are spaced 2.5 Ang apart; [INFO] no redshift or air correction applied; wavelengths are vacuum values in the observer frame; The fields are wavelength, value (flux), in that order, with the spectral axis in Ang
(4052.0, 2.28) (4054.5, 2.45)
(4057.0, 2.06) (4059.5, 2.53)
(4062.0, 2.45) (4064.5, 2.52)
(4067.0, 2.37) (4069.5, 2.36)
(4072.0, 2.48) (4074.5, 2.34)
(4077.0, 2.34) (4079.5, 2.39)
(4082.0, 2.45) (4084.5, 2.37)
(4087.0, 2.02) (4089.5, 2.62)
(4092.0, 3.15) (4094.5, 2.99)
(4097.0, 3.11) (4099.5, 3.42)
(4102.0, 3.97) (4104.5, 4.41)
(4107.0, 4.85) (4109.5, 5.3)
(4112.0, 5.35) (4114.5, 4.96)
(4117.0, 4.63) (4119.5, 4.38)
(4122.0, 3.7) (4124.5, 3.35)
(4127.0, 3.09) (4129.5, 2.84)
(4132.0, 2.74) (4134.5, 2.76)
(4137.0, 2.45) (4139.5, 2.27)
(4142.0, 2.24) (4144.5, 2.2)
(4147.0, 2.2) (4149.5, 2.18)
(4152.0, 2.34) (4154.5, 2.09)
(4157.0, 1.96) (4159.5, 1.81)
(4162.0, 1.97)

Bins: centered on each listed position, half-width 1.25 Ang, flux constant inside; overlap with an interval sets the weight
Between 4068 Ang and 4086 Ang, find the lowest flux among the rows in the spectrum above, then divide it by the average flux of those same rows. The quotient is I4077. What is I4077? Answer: 0.98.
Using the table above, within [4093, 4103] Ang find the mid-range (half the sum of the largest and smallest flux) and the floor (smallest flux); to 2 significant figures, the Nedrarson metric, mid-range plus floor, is 6.5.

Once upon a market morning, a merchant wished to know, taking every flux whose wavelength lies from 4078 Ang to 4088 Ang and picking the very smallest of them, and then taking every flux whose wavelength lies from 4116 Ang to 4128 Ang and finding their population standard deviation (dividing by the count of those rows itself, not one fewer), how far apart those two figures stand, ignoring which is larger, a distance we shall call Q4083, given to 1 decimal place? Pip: 1.4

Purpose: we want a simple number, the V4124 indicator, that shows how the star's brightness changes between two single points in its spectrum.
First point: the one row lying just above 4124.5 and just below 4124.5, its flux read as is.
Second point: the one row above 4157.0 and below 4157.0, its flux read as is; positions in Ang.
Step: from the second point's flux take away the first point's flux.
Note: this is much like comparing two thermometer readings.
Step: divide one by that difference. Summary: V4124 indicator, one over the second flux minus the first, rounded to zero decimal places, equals -1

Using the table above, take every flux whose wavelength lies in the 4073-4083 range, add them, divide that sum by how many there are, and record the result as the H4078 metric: 2.38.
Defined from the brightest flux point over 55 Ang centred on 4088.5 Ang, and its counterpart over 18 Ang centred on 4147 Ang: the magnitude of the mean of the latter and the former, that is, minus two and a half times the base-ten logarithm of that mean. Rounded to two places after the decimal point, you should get -1.46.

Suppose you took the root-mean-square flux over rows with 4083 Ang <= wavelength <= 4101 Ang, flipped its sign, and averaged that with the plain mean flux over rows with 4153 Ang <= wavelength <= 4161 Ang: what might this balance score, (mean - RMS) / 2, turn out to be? -0.4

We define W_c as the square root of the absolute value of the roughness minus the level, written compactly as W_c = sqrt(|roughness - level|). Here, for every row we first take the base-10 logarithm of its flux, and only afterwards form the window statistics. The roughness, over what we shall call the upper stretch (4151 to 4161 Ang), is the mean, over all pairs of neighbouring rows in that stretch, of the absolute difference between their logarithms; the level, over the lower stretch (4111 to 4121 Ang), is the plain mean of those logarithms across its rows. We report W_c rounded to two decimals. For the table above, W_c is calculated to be 0.80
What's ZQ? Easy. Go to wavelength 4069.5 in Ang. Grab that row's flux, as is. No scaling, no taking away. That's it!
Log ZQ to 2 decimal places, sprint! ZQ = 2.36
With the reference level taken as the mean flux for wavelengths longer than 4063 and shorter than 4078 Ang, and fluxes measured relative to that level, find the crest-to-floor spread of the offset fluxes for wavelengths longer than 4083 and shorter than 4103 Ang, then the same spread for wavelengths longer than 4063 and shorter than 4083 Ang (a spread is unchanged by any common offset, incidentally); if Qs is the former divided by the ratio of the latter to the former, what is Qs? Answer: 21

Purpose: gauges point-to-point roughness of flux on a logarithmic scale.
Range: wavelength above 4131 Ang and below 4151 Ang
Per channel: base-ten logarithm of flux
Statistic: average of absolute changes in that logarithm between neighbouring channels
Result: 0.015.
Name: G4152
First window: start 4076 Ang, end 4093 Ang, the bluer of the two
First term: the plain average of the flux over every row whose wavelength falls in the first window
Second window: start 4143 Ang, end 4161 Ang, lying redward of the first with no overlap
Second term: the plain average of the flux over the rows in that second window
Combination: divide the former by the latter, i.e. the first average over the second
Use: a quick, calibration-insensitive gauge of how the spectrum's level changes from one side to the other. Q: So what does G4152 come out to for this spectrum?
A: 1.17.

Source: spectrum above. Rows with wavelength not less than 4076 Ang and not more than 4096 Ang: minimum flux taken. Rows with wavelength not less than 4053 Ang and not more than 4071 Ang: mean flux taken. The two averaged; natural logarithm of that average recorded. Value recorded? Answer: 0.79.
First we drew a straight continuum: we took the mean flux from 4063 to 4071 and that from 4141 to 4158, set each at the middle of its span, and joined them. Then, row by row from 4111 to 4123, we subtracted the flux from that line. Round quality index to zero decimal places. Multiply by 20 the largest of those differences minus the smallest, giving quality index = 32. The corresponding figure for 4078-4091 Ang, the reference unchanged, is 12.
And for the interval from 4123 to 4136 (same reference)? 12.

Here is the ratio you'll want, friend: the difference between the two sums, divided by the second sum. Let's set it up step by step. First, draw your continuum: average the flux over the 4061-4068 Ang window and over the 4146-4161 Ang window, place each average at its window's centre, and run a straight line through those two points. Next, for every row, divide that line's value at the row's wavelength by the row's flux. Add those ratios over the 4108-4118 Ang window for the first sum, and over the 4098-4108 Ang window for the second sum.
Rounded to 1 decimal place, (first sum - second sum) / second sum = -0.2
